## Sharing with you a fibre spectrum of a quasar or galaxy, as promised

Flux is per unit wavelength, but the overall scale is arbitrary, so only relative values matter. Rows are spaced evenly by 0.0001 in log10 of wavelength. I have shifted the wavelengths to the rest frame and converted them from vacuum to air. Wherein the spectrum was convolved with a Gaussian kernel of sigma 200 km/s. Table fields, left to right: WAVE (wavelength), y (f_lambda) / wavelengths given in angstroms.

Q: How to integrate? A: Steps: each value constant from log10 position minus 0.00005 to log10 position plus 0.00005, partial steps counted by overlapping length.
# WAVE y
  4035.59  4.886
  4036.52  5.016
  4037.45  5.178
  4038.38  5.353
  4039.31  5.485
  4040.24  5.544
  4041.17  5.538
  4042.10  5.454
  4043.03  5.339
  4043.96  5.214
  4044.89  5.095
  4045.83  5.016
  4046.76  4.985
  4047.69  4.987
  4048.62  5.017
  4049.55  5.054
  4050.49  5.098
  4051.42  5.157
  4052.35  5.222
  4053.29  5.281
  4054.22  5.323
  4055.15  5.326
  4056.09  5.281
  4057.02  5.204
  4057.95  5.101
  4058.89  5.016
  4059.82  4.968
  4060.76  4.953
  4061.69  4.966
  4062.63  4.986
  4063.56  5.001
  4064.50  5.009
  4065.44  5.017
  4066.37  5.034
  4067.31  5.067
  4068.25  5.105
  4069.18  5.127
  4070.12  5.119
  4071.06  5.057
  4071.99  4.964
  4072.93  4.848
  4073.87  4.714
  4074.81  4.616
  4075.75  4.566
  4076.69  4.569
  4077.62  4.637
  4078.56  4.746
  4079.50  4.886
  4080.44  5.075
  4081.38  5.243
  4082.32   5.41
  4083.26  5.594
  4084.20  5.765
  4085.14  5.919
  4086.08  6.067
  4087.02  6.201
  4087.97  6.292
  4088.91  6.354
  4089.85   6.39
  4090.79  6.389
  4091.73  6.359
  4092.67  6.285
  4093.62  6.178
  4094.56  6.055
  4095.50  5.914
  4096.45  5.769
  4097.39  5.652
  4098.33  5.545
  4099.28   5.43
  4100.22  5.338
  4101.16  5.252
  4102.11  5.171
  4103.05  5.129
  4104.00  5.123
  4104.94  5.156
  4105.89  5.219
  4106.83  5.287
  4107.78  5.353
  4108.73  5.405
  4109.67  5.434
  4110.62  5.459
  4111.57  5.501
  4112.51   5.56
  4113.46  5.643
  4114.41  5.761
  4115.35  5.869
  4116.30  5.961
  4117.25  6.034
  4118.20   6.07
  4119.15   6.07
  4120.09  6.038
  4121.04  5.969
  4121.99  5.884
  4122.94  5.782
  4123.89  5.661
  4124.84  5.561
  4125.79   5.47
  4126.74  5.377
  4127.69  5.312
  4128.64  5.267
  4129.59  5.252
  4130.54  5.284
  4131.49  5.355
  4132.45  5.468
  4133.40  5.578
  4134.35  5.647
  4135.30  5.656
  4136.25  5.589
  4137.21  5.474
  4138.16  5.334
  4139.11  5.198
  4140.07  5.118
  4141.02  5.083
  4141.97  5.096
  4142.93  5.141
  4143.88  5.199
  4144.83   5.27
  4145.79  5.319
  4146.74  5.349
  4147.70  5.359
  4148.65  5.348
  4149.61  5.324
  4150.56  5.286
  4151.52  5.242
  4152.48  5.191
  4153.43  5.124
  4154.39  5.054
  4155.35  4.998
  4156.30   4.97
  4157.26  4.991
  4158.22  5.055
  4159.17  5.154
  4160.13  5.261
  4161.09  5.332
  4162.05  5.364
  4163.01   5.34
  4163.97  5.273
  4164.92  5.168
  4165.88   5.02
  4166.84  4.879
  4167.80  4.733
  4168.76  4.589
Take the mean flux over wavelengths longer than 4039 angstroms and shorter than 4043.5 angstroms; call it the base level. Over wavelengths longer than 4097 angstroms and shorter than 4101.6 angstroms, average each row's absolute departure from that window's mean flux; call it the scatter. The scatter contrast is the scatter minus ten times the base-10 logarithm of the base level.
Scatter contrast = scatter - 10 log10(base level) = -7.26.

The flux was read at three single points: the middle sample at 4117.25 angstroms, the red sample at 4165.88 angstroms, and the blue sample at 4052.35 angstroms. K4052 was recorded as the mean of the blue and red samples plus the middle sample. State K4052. 11.2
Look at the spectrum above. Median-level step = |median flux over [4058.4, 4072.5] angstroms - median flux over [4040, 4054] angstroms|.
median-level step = 0.14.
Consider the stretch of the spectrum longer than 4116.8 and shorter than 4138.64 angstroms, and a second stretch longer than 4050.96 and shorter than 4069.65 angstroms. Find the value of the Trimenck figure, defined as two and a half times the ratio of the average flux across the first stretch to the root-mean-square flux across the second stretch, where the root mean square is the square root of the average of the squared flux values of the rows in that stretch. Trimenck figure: 2.7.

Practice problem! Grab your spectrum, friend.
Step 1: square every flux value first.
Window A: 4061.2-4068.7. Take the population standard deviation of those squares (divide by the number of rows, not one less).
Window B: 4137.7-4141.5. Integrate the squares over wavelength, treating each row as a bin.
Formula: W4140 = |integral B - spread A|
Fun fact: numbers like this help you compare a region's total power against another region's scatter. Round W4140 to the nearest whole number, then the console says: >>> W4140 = 102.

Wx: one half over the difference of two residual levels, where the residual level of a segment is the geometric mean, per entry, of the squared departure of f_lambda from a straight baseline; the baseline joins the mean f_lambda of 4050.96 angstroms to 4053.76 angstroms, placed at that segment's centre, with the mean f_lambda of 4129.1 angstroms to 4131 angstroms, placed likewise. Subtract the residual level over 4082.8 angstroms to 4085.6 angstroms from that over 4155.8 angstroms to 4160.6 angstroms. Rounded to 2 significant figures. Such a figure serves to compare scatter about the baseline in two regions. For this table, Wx -2.2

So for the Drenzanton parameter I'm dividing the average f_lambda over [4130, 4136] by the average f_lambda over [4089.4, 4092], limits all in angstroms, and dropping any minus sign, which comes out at 0.86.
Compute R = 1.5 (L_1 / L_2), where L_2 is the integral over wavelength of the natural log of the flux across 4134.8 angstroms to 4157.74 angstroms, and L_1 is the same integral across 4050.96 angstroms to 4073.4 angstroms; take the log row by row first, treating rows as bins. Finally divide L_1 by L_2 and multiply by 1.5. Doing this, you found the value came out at 1.44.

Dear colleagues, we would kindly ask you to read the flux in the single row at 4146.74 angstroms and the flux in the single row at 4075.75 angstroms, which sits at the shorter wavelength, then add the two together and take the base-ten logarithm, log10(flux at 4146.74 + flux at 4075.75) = 1.00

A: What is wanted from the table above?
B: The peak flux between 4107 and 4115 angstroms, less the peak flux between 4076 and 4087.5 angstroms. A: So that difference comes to -0.44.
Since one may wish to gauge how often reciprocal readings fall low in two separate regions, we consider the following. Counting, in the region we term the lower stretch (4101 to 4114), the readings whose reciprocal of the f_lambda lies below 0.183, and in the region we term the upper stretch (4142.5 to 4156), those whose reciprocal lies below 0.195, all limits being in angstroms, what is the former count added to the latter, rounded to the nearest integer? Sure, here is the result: 14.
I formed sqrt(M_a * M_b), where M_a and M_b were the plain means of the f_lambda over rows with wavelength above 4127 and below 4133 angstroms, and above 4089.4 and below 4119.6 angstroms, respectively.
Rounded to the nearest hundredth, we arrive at 5.50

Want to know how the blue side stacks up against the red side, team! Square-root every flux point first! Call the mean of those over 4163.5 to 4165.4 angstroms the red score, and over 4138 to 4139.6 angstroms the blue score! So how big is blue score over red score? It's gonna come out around 1.00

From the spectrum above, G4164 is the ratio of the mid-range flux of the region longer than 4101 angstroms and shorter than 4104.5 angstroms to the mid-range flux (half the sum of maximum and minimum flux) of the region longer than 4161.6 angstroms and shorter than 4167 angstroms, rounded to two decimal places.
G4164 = 1.01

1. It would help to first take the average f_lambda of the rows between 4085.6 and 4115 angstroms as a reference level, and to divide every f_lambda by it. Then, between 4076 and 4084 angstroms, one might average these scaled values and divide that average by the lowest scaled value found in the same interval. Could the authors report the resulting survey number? 1.10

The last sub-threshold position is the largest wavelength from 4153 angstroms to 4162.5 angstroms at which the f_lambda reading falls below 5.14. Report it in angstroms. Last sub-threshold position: 4158.22 angstroms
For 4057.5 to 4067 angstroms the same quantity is 4066.37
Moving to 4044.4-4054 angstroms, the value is 4050.49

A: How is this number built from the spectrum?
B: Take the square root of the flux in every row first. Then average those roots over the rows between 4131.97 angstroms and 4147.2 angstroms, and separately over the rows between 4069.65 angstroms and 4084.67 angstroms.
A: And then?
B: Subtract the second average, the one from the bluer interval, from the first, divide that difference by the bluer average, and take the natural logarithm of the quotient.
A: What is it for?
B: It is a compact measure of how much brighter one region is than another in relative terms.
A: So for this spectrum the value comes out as -3.33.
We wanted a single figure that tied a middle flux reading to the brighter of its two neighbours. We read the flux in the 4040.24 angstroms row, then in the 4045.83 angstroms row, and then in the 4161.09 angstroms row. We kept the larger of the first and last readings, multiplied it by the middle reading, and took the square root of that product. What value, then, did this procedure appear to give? 5.27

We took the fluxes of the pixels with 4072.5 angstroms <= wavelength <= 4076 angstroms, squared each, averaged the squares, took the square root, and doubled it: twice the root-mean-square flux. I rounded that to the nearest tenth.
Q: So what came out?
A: 9.4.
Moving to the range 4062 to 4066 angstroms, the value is 10.0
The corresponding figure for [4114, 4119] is 11.9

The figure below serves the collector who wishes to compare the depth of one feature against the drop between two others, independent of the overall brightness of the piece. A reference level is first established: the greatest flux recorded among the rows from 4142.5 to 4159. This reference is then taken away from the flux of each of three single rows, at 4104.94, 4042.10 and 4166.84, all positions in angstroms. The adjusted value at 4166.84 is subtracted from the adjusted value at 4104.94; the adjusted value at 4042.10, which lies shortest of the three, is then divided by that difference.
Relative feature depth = 0.3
